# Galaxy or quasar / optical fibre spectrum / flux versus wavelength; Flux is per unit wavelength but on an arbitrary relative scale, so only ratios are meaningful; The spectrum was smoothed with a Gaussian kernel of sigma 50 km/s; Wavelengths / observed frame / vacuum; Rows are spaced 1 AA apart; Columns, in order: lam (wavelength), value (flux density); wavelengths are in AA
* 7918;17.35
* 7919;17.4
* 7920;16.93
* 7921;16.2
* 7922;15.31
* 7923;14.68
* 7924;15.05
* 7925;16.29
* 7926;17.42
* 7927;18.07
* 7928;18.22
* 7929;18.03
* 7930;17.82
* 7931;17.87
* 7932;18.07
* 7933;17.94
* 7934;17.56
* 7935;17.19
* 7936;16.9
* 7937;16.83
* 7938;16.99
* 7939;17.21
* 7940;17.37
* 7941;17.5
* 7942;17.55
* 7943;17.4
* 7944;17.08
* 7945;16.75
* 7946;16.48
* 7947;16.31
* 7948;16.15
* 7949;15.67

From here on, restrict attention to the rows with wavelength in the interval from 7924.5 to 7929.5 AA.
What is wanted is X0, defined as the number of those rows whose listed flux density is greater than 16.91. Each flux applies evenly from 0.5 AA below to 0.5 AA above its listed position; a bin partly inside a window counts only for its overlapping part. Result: 4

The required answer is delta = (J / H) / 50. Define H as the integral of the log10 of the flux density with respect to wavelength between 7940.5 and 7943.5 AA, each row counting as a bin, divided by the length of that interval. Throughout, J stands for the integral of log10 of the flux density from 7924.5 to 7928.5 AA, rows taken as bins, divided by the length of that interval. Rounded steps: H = 1.24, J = 1.24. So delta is 0.0200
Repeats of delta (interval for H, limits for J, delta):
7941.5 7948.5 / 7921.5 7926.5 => 0.0195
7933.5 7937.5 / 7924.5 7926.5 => 0.0199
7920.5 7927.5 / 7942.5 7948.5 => 0.0203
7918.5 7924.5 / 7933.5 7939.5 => 0.0205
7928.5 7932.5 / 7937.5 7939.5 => 0.0197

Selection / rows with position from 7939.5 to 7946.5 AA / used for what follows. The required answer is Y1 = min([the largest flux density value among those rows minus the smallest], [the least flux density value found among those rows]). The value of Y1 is 1.1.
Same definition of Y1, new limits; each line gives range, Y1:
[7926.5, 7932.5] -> 0.4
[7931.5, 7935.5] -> 0.9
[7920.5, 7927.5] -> 3.4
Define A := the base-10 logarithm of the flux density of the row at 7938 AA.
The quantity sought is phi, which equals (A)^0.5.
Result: 1.109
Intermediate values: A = 1.23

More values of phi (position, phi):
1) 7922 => 1.089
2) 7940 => 1.113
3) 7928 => 1.123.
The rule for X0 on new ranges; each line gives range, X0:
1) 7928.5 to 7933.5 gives 5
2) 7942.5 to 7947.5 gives 2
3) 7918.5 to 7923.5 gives 2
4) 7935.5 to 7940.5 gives 3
